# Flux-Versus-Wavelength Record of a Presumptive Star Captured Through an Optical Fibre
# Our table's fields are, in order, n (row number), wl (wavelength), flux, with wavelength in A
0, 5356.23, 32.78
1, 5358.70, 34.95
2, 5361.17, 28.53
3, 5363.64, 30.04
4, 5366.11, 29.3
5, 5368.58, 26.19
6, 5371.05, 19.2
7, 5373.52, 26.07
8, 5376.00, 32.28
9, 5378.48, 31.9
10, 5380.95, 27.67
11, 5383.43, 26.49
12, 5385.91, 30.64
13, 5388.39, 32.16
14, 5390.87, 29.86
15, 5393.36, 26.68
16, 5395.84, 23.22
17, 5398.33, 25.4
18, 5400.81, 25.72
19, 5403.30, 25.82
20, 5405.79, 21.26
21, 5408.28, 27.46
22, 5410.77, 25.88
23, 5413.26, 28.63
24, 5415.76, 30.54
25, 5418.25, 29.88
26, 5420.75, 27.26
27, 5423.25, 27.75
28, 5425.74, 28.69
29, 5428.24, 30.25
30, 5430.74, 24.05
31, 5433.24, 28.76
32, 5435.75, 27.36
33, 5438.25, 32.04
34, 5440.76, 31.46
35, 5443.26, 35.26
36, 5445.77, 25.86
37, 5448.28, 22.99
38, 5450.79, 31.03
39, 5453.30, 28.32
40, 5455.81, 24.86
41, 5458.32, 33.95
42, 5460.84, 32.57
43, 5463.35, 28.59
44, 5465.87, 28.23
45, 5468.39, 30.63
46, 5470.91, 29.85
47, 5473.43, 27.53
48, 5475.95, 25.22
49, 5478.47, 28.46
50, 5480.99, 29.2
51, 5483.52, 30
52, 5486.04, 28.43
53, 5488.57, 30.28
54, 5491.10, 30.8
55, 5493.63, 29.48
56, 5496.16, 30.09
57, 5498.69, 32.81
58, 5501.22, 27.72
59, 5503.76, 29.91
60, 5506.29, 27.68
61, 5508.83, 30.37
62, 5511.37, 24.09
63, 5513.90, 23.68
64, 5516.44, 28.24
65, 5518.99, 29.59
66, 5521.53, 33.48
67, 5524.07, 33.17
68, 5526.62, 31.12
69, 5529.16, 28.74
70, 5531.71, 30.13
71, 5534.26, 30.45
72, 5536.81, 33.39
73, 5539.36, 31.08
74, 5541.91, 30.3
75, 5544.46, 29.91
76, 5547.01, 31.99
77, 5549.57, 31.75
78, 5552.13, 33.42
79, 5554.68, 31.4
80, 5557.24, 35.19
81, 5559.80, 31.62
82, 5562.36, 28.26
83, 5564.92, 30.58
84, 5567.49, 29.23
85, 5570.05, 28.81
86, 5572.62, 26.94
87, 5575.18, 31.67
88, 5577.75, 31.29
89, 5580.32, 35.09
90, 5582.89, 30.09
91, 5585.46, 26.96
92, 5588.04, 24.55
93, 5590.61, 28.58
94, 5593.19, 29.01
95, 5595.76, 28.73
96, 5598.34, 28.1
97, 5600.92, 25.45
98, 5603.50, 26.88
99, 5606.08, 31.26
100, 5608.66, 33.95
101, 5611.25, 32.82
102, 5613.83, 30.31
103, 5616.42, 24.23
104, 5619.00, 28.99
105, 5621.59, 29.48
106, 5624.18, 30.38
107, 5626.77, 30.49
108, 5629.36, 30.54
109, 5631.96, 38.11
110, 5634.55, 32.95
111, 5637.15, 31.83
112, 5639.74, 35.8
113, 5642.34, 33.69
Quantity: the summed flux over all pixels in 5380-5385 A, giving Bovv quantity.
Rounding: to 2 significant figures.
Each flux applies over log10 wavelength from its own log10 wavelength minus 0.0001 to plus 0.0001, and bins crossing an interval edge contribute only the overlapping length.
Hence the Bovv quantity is 54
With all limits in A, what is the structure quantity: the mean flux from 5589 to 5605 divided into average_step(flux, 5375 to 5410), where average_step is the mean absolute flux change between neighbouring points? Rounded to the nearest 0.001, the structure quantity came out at 0.093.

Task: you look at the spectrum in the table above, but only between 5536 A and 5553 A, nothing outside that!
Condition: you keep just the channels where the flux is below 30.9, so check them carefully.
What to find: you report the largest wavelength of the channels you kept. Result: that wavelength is 5544.46 A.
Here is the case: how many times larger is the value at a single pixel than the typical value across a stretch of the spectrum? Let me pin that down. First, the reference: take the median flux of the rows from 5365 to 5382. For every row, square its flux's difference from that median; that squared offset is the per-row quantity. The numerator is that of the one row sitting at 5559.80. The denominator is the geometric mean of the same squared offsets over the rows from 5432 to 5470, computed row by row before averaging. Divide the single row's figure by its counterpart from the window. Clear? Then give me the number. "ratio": 3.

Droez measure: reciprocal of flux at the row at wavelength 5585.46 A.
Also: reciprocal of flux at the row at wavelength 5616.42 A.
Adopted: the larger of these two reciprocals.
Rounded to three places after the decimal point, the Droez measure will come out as 0.041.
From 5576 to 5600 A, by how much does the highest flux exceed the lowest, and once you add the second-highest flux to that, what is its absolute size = 42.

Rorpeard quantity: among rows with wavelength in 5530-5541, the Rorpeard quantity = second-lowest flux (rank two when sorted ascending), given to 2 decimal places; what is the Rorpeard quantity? 30.45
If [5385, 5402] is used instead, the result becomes 25.40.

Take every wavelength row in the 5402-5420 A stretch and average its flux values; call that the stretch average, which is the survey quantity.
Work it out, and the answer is 27.1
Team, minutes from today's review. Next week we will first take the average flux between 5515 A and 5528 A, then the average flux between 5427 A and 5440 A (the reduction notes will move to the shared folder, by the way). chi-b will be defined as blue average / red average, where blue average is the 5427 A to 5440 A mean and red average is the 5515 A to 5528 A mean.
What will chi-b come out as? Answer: 0.92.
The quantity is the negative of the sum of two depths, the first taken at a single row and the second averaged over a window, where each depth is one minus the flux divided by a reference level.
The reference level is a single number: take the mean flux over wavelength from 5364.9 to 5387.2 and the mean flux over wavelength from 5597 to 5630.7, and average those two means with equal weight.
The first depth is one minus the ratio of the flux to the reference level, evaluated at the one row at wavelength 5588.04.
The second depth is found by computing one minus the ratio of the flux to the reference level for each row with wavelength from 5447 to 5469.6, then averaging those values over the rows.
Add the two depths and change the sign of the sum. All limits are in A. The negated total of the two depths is -0.13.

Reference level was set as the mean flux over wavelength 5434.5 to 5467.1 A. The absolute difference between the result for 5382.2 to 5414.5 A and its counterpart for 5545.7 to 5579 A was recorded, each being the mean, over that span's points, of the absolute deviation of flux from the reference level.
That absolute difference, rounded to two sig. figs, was 1.0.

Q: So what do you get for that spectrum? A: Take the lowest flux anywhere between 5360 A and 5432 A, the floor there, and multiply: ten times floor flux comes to 192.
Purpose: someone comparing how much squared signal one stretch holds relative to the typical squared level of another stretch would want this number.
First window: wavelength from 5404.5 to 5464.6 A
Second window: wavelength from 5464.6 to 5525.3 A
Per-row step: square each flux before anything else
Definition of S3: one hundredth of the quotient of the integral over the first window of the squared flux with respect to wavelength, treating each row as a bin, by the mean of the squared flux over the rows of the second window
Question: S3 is 0.58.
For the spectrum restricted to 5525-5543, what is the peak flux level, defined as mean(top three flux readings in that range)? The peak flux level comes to 31.9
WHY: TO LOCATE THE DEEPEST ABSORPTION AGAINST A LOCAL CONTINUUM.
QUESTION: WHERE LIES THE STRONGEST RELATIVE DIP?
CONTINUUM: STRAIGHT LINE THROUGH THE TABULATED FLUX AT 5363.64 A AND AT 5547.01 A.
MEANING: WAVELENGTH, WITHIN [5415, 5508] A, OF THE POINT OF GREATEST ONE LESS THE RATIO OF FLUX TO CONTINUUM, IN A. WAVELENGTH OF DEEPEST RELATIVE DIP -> 5448.28 A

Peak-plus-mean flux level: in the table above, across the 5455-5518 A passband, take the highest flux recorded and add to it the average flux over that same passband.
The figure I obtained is 63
